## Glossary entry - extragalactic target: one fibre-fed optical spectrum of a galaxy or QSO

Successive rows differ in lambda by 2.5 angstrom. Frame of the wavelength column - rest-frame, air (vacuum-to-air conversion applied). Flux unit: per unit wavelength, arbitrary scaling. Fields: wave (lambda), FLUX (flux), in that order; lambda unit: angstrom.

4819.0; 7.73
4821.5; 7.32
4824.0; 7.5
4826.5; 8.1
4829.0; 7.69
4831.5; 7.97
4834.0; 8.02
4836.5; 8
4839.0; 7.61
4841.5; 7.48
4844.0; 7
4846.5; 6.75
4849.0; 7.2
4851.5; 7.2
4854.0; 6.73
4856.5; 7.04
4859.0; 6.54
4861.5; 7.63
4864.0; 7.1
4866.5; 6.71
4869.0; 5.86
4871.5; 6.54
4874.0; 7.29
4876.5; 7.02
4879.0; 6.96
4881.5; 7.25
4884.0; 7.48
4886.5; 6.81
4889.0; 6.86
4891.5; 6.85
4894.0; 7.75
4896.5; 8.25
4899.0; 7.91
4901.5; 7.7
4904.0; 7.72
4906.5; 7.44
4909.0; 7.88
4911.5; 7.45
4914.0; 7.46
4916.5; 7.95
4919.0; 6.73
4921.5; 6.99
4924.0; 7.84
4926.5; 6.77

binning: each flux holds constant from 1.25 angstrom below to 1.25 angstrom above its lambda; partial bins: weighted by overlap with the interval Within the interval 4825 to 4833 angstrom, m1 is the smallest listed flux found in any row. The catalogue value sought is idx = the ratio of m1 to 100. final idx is 0.0769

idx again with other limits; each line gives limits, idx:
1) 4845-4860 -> 0.0654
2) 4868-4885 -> 0.0586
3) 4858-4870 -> 0.0586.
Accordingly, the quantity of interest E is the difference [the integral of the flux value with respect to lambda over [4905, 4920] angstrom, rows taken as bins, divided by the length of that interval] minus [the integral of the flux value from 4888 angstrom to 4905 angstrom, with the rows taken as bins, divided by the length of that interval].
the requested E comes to -0.1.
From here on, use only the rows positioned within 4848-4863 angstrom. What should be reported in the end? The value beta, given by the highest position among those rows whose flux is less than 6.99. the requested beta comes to 4859.0 angstrom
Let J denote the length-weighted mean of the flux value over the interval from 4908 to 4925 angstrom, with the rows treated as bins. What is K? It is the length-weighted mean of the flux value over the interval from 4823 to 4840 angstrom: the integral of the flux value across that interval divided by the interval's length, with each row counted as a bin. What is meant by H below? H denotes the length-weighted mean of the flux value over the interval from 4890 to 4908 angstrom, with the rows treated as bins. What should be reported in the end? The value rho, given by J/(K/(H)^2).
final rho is 56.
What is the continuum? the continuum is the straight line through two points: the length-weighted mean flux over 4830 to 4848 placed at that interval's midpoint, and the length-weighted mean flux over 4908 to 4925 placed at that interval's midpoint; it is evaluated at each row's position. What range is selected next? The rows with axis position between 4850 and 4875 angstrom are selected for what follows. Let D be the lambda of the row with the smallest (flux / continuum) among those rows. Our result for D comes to 4869.0 angstrom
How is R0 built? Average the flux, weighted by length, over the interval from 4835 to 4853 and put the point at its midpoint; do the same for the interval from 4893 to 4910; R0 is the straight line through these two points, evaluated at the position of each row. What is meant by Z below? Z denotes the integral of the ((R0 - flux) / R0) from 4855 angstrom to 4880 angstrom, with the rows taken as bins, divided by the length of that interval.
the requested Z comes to 0.087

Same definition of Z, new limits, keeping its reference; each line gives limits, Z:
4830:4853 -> -0.023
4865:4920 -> 0.060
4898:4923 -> 0.045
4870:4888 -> 0.077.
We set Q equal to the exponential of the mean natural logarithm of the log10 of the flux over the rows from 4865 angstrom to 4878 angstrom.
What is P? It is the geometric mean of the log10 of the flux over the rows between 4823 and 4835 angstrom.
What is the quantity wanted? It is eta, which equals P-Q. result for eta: 0.072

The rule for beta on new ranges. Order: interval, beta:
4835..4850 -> 4846.5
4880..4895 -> 4891.5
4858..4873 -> 4871.5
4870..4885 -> 4879.0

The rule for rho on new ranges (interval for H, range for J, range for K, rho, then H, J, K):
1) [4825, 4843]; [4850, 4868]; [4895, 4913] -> 55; 7.8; 6.98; 7.8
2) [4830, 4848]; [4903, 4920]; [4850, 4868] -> 61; 7.5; 7.53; 7.0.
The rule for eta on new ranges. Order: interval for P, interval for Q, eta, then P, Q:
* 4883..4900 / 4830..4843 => -0.024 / 0.868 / 0.893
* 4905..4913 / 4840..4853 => 0.028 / 0.880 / 0.852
